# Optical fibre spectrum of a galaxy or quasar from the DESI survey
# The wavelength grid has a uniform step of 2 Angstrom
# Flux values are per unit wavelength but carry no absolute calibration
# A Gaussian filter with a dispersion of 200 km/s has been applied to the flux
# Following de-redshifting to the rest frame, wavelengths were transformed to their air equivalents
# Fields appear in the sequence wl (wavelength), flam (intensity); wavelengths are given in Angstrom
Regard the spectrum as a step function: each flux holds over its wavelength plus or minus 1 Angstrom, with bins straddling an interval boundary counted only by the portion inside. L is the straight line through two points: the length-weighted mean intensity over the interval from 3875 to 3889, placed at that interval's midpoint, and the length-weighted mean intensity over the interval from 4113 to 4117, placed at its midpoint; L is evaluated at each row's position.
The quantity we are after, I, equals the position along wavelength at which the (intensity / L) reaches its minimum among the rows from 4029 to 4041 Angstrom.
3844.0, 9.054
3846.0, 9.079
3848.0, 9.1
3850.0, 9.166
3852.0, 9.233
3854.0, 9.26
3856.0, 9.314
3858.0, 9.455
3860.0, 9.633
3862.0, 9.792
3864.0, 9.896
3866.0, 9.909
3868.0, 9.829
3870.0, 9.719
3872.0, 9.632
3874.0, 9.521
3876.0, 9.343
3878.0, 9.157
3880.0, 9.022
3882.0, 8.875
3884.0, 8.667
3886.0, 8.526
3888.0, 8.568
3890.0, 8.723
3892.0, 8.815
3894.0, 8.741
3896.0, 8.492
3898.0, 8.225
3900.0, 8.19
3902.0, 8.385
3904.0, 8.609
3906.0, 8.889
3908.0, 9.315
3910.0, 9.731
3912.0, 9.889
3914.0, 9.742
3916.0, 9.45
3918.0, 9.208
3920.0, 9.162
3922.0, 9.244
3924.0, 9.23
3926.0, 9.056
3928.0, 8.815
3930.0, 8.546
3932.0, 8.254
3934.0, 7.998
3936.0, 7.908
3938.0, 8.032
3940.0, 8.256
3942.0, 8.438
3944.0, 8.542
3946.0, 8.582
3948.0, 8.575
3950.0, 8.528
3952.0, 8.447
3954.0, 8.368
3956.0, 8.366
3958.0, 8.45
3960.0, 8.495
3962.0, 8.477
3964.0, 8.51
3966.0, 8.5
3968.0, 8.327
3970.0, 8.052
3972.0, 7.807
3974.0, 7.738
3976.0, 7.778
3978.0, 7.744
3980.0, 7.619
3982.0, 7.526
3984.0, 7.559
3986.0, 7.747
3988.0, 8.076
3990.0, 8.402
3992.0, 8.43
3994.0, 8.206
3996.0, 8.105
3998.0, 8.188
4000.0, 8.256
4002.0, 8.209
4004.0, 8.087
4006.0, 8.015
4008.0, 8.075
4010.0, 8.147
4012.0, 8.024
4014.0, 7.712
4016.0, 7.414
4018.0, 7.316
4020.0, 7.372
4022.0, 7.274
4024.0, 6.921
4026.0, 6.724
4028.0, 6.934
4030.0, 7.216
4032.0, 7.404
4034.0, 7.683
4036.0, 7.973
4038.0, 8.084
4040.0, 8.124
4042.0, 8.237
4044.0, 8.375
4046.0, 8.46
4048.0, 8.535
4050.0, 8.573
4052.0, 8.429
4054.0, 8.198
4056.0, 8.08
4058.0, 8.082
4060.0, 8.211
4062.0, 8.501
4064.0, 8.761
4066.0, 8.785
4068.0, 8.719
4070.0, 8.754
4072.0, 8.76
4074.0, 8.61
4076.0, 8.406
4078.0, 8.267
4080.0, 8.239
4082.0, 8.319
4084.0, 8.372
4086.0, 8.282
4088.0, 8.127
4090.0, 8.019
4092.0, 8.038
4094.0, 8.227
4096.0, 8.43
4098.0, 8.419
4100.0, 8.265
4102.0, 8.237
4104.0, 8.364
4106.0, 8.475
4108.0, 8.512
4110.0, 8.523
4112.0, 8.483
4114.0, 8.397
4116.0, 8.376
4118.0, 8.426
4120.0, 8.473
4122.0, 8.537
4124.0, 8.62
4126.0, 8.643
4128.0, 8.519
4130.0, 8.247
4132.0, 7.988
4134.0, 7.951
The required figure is 4030.0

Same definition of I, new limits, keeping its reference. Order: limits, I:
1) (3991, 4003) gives 3996.0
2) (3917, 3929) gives 3928.0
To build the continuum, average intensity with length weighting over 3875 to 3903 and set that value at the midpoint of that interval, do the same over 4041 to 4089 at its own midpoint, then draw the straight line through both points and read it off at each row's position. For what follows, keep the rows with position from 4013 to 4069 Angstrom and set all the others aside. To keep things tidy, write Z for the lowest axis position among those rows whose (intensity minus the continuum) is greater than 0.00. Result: 4046.0 Angstrom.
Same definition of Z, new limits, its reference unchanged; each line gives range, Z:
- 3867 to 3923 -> 3868.0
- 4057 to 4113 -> 4062.0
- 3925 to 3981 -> 3926.0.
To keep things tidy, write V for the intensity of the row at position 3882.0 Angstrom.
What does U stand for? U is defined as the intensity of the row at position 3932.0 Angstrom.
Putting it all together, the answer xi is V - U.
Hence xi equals 0.6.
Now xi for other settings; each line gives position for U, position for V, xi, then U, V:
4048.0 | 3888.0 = 0.0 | 8.535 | 8.568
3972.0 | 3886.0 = 0.7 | 7.807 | 8.526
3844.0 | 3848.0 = 0.0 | 9.054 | 9.1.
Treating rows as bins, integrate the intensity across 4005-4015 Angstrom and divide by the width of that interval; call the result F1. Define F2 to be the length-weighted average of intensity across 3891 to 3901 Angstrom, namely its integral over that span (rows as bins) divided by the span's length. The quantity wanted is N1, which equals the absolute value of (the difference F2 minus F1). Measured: 0.50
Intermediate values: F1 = 7.99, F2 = 8.49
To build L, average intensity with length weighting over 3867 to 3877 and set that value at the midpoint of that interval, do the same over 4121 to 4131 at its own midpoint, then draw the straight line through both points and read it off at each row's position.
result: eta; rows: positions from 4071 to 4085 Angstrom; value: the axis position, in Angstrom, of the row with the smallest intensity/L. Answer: 4080.0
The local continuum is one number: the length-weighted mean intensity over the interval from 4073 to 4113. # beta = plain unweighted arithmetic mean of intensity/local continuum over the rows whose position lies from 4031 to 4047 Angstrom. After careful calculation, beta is 0.97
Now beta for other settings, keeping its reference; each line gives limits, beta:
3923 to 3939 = 1.02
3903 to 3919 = 1.12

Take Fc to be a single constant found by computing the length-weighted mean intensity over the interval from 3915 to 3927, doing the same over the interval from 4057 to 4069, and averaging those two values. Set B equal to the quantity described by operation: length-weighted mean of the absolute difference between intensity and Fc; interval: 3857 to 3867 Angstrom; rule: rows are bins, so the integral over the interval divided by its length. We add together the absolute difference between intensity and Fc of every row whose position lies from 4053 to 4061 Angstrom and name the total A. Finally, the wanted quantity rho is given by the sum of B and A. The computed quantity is 3.8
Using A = 2.9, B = 0.9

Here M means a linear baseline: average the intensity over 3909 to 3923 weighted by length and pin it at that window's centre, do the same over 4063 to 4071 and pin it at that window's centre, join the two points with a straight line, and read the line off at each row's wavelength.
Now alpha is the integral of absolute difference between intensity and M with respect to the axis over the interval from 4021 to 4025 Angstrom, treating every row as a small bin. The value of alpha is 7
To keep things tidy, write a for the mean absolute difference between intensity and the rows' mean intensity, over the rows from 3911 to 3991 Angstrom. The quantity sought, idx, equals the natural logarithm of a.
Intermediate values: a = 0.44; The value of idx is -0.8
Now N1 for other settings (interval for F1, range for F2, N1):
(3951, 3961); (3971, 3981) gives 0.69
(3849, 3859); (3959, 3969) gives 0.82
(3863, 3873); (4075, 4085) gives 1.48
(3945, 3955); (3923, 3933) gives 0.28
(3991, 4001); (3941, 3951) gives 0.30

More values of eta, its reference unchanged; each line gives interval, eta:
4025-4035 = 4026.0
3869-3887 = 3886.0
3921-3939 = 3936.0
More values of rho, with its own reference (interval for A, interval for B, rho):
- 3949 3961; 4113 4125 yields 2.9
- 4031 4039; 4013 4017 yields 5.6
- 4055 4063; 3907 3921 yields 3.2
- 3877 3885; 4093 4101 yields 1.2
